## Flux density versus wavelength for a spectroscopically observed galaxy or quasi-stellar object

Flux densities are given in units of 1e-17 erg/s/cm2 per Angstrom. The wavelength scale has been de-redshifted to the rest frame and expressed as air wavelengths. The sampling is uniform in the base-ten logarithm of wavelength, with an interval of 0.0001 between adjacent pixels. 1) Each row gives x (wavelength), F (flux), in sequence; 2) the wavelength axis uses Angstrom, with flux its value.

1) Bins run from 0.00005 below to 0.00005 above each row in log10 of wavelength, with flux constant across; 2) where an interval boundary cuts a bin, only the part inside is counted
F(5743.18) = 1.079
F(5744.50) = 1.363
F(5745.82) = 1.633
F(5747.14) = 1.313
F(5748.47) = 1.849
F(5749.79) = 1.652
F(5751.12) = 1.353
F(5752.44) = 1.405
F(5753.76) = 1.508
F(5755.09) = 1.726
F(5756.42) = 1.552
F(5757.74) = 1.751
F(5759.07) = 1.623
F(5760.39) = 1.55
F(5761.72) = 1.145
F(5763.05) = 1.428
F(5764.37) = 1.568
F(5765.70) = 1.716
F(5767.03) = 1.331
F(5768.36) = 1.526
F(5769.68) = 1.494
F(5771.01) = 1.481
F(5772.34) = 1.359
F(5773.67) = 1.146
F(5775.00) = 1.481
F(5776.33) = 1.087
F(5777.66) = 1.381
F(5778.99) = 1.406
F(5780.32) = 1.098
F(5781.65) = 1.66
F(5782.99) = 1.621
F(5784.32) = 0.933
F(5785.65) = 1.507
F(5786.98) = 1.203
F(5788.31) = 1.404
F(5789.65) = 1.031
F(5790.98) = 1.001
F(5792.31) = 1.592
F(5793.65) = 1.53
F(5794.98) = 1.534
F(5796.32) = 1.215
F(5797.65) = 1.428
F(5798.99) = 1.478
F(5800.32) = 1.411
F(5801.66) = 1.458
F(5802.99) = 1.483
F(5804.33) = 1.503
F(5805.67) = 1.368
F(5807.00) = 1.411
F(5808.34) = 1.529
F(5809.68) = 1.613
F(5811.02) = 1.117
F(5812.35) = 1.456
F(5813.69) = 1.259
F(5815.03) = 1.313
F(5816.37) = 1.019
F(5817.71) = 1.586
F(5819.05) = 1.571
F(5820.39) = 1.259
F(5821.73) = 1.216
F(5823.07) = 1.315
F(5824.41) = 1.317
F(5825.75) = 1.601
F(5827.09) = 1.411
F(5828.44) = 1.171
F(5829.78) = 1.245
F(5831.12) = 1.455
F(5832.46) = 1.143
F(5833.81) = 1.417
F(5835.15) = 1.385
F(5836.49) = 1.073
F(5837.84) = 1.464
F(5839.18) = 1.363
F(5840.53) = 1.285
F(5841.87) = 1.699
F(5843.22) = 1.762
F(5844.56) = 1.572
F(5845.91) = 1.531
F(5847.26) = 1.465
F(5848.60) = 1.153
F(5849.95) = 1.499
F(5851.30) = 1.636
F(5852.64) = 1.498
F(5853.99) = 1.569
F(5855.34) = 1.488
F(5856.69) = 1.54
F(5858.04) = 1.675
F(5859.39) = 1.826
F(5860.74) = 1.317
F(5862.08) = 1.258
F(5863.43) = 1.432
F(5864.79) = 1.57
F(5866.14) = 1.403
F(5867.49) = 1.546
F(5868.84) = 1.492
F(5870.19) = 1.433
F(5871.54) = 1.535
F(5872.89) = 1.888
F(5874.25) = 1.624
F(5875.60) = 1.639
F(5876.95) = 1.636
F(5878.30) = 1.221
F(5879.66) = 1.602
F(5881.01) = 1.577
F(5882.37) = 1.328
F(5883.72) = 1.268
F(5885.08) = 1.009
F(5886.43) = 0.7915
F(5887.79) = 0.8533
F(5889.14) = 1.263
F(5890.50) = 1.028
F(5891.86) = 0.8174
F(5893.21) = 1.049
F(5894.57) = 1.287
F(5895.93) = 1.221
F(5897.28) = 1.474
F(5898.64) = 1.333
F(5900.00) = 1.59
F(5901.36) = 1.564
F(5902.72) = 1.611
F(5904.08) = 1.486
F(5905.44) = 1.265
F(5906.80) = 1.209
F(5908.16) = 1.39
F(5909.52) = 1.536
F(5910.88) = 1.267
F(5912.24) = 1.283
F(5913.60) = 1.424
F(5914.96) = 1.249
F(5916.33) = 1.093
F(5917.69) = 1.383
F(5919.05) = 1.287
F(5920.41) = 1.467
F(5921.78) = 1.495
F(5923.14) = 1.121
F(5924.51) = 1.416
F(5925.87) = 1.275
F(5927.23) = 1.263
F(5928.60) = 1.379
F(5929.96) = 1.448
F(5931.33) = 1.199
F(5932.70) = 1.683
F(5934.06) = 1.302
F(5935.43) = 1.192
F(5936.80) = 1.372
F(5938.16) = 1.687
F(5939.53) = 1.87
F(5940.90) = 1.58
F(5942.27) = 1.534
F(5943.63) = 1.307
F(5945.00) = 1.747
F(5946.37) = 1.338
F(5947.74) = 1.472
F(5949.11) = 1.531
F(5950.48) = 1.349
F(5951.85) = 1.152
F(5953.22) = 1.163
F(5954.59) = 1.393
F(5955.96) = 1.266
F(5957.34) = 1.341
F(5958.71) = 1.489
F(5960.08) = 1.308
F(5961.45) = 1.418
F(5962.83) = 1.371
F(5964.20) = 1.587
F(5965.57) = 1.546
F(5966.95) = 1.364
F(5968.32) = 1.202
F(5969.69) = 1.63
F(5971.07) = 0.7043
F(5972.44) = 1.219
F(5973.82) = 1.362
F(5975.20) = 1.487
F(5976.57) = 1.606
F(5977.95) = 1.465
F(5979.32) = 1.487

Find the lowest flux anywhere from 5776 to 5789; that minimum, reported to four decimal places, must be 0.9330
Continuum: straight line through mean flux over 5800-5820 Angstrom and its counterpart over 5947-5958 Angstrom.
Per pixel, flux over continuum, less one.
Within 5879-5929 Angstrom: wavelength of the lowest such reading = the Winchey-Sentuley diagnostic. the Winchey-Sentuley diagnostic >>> 5886.43 Angstrom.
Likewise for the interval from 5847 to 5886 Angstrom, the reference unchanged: 5885.08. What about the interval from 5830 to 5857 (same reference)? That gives 5836.49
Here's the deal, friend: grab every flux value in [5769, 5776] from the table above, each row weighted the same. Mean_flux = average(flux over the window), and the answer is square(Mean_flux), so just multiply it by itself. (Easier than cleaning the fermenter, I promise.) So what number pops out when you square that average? 1.9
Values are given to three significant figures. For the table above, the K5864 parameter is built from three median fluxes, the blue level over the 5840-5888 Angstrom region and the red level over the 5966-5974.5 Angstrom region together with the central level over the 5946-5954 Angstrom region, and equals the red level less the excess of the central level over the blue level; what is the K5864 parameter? 1.46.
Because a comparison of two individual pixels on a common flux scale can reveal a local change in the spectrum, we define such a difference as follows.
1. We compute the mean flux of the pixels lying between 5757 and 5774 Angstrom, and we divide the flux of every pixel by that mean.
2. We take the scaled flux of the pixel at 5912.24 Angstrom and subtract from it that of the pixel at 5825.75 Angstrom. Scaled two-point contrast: -0.2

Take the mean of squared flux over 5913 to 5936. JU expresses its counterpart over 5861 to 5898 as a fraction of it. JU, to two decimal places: 1.04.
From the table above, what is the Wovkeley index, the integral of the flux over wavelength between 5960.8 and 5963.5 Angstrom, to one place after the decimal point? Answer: 3.8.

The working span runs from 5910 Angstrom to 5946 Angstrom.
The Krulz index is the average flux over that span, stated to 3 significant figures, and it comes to 1.40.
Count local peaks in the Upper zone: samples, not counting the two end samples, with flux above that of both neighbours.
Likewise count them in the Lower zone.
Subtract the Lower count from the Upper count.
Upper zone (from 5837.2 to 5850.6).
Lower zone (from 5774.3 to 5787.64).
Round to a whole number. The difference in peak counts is -2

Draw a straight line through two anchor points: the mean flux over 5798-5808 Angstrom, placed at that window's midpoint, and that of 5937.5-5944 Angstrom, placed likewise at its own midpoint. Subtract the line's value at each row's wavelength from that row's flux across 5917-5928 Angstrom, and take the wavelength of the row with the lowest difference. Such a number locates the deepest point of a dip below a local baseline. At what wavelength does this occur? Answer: 5923.14 Angstrom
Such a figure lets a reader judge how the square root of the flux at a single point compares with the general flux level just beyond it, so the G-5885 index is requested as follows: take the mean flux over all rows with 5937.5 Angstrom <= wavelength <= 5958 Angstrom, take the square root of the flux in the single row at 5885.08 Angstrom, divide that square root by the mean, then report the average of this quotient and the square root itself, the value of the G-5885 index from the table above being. 0.85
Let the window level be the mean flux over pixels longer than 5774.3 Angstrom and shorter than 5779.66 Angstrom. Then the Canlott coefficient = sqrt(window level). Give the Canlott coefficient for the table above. 1.16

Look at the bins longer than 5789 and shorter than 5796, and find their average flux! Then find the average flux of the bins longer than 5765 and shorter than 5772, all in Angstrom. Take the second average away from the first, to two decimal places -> -0.17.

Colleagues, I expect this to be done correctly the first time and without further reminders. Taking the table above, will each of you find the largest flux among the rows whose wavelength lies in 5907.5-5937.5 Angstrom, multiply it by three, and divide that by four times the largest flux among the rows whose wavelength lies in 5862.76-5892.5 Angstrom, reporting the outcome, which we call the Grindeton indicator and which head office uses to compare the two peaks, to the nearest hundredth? 0.67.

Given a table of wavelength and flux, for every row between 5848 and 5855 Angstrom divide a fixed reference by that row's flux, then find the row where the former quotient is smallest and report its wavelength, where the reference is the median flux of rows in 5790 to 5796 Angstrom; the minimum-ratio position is 5851.30 Angstrom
